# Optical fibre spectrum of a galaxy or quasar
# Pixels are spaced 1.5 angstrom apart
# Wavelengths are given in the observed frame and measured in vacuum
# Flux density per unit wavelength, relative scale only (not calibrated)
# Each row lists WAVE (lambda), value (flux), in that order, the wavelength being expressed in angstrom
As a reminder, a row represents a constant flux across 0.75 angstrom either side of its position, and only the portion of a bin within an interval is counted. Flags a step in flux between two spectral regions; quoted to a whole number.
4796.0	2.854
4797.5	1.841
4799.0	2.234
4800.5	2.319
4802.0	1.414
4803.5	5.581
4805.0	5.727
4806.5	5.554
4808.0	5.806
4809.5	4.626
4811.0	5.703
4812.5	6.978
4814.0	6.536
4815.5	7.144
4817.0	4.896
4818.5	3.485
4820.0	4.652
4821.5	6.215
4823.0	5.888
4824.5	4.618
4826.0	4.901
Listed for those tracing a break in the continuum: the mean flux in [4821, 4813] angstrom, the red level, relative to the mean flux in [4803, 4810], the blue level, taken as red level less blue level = 0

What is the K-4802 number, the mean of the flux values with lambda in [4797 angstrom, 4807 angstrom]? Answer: 3.52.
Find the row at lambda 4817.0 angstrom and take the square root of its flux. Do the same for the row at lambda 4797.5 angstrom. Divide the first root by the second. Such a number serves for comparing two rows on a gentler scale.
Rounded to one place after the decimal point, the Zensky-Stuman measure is 1.6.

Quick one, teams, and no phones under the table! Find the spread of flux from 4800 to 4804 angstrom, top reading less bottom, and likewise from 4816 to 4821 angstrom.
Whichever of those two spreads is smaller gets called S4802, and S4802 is 1.41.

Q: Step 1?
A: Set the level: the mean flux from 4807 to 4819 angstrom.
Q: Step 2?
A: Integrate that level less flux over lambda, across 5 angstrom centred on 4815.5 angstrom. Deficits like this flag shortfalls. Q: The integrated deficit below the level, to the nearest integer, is -2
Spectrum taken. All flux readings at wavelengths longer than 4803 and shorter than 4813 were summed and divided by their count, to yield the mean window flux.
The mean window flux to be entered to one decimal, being 5.7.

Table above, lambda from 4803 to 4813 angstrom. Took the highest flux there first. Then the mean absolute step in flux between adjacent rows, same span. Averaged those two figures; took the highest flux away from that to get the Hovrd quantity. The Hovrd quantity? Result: -3.15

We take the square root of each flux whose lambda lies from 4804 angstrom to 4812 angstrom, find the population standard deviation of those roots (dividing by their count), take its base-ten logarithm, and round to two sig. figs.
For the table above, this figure -1.0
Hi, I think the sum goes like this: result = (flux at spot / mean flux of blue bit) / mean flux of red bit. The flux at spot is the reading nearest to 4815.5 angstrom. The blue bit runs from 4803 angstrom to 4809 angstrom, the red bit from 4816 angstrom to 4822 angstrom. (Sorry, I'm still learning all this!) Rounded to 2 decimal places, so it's 0.26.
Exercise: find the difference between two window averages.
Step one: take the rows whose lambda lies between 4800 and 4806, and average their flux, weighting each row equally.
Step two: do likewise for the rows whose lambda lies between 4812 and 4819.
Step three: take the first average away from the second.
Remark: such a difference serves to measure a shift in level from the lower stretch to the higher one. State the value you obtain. 2.0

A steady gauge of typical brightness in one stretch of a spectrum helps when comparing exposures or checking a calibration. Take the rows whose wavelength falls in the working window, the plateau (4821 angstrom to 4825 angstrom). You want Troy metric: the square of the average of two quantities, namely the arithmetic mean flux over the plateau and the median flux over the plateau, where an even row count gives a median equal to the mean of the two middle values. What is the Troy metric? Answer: 33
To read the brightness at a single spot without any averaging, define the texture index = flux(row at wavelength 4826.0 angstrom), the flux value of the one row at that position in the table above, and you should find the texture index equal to 4.901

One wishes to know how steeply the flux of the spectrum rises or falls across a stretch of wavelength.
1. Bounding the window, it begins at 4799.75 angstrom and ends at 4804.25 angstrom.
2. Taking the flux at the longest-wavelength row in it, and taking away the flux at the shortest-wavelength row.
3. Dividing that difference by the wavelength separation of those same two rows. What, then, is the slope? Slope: 1.1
